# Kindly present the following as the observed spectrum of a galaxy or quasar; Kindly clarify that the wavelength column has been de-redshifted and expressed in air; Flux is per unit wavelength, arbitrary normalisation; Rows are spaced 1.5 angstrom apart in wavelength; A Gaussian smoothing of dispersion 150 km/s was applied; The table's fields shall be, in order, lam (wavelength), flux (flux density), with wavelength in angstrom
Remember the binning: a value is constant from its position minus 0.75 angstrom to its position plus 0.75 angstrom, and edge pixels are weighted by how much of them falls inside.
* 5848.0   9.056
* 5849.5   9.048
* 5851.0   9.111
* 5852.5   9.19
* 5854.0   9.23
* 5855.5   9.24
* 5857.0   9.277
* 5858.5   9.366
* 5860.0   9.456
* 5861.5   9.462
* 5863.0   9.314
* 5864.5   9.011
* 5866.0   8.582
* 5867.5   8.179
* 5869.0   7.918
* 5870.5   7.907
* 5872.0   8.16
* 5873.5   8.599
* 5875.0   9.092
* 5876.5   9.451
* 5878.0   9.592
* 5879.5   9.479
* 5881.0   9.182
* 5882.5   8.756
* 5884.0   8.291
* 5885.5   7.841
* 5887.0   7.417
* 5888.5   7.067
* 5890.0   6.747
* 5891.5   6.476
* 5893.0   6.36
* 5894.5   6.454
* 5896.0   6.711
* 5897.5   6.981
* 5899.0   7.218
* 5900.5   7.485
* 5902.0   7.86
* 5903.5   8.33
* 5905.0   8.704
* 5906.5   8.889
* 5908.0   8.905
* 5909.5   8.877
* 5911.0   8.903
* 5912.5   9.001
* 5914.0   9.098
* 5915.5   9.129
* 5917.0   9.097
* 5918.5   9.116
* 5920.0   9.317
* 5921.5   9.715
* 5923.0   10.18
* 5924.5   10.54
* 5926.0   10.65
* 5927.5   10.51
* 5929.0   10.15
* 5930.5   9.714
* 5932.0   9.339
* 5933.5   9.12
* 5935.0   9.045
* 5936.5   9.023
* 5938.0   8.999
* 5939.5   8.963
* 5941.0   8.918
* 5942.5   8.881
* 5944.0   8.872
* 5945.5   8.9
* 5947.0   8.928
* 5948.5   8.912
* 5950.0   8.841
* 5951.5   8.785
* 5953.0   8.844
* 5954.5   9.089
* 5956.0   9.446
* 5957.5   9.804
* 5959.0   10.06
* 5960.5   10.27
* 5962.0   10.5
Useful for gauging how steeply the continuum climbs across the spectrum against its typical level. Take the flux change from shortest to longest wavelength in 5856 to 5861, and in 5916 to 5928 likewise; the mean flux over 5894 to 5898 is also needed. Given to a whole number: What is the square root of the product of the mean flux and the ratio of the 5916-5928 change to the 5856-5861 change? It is 7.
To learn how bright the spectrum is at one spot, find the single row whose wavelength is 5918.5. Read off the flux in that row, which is 9.116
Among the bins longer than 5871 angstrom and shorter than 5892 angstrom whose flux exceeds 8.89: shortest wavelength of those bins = 5875.0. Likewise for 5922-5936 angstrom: 5923.0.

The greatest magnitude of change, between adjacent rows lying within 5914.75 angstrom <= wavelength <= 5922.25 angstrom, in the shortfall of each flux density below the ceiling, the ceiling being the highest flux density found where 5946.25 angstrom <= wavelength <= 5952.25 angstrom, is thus 0.40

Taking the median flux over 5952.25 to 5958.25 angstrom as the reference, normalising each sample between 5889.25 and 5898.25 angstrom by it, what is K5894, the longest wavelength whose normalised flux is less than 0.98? 5897.5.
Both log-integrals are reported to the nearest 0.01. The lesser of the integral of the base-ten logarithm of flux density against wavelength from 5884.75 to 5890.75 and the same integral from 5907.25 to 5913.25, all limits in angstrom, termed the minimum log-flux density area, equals 5.16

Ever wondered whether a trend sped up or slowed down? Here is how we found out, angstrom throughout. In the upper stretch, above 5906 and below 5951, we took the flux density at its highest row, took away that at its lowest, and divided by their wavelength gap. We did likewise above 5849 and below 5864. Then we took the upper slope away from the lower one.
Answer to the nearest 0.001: 0.021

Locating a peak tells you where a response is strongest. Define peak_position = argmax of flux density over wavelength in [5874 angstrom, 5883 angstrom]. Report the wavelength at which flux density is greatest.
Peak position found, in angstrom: 5878.0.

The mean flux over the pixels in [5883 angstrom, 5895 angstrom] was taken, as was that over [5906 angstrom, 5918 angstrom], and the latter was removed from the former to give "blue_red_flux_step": -1.9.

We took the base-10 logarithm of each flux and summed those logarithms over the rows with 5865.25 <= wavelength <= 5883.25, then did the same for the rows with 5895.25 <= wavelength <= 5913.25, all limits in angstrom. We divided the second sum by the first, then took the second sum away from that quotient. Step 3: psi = -9.9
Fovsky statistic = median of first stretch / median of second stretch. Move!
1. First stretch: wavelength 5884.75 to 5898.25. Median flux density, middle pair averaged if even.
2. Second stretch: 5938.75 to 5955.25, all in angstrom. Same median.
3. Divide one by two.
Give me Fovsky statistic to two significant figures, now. 0.76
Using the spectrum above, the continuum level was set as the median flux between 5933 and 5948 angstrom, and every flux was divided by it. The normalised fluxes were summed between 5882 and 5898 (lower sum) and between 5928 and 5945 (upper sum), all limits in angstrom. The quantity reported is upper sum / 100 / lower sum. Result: 0.0128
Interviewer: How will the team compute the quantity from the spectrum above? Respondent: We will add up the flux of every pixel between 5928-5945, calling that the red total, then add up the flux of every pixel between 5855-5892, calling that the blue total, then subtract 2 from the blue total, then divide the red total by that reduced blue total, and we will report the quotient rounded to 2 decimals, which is 0.48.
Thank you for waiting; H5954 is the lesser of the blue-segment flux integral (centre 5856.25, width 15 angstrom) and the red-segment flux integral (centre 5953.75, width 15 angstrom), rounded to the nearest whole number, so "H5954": 139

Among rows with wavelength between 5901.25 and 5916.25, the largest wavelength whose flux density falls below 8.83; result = 5905.0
